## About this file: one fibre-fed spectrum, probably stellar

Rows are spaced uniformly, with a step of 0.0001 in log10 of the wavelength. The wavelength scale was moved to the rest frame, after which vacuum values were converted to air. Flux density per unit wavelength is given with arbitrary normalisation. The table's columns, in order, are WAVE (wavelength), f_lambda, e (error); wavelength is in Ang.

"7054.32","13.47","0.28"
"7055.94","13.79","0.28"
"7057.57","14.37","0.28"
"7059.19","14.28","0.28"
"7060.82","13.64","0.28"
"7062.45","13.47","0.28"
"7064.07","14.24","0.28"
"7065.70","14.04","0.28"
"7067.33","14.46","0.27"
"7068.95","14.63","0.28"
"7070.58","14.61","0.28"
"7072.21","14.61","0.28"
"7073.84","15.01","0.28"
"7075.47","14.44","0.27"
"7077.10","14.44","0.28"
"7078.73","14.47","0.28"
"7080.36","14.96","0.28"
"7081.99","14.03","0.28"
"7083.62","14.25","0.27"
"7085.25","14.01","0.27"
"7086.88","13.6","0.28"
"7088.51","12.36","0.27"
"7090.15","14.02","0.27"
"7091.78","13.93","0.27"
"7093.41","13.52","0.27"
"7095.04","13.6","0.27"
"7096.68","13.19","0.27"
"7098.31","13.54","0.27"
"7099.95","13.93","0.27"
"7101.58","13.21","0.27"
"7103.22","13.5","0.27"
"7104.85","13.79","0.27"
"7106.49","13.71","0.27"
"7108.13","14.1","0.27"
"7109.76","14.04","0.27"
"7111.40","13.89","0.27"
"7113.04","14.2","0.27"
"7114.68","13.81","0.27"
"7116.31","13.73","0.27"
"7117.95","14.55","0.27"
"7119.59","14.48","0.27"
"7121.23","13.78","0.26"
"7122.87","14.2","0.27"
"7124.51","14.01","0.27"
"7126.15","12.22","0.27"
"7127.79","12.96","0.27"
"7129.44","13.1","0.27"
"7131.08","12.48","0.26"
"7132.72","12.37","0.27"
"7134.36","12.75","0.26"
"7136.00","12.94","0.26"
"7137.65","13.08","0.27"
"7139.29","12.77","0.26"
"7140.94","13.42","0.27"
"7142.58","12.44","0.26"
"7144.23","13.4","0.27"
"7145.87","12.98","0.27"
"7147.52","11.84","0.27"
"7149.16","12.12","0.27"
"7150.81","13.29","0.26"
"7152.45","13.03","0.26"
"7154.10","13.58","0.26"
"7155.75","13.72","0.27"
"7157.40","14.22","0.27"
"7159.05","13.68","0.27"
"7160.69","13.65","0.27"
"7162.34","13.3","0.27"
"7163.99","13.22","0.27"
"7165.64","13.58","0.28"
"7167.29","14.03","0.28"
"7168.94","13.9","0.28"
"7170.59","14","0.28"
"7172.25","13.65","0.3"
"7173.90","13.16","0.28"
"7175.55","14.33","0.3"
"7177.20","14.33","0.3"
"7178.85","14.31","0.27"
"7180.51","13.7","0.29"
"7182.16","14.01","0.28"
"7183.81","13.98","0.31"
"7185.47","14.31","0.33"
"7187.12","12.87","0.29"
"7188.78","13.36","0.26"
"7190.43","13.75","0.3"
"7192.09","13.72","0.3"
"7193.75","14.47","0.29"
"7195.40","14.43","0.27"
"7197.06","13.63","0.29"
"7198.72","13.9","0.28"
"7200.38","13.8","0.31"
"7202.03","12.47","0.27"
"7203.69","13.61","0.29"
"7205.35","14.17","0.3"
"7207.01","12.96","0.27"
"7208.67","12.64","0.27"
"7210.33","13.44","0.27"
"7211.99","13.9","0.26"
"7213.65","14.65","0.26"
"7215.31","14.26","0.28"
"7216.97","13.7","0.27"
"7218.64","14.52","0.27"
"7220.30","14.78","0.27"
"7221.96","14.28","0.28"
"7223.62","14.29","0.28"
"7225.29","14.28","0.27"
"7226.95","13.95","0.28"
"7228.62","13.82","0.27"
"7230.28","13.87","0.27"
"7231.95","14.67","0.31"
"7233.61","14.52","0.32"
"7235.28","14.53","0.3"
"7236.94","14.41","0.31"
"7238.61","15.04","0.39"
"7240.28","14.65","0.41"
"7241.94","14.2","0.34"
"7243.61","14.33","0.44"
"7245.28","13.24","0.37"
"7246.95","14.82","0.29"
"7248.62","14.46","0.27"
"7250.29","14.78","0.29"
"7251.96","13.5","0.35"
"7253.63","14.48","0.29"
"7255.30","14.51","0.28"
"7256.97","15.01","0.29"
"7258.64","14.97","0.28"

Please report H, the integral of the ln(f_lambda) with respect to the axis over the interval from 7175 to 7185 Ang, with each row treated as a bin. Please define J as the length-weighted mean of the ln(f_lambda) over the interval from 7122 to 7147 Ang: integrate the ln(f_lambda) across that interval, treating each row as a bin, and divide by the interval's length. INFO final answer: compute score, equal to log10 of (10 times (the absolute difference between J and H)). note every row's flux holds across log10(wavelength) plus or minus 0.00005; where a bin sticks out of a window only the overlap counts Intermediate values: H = 26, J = 2.563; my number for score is 2.4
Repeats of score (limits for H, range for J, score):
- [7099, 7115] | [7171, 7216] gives 2.6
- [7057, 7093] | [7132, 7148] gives 3.0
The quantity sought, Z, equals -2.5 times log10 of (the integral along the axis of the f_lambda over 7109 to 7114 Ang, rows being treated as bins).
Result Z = -4.614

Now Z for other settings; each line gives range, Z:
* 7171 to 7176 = -4.587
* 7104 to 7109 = -4.603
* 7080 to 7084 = -4.399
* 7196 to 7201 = -4.596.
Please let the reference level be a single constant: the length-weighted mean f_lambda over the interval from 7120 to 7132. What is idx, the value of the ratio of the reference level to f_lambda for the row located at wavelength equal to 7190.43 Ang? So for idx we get 0.97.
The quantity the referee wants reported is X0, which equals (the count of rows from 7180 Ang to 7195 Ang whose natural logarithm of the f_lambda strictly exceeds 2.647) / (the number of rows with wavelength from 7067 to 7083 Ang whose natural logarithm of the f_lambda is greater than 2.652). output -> 0.2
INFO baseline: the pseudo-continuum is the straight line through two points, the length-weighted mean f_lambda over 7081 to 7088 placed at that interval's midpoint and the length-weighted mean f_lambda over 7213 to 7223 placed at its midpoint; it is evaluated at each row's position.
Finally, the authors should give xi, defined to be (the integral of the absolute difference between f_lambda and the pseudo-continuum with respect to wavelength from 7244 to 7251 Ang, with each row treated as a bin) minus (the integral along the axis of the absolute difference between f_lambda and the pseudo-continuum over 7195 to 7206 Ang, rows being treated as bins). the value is -4.1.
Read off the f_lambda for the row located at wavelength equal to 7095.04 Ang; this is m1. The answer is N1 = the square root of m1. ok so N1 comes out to 3.69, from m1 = 13.6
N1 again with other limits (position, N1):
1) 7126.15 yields 3.50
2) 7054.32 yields 3.67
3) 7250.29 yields 3.84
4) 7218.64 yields 3.81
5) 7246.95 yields 3.85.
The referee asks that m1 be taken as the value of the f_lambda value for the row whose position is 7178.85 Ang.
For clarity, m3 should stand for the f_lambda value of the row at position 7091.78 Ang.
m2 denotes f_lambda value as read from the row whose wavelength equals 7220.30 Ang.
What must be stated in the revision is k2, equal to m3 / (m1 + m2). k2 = 0.479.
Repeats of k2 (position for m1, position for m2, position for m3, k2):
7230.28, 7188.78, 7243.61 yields 0.526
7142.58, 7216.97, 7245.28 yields 0.507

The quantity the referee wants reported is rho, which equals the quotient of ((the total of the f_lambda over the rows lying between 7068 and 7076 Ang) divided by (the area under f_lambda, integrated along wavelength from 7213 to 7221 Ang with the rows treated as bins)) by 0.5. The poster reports 1.28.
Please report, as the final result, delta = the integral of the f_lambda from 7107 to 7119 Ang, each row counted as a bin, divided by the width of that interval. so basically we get 14.05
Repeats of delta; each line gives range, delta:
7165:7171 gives 13.88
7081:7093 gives 13.76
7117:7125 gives 14.20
